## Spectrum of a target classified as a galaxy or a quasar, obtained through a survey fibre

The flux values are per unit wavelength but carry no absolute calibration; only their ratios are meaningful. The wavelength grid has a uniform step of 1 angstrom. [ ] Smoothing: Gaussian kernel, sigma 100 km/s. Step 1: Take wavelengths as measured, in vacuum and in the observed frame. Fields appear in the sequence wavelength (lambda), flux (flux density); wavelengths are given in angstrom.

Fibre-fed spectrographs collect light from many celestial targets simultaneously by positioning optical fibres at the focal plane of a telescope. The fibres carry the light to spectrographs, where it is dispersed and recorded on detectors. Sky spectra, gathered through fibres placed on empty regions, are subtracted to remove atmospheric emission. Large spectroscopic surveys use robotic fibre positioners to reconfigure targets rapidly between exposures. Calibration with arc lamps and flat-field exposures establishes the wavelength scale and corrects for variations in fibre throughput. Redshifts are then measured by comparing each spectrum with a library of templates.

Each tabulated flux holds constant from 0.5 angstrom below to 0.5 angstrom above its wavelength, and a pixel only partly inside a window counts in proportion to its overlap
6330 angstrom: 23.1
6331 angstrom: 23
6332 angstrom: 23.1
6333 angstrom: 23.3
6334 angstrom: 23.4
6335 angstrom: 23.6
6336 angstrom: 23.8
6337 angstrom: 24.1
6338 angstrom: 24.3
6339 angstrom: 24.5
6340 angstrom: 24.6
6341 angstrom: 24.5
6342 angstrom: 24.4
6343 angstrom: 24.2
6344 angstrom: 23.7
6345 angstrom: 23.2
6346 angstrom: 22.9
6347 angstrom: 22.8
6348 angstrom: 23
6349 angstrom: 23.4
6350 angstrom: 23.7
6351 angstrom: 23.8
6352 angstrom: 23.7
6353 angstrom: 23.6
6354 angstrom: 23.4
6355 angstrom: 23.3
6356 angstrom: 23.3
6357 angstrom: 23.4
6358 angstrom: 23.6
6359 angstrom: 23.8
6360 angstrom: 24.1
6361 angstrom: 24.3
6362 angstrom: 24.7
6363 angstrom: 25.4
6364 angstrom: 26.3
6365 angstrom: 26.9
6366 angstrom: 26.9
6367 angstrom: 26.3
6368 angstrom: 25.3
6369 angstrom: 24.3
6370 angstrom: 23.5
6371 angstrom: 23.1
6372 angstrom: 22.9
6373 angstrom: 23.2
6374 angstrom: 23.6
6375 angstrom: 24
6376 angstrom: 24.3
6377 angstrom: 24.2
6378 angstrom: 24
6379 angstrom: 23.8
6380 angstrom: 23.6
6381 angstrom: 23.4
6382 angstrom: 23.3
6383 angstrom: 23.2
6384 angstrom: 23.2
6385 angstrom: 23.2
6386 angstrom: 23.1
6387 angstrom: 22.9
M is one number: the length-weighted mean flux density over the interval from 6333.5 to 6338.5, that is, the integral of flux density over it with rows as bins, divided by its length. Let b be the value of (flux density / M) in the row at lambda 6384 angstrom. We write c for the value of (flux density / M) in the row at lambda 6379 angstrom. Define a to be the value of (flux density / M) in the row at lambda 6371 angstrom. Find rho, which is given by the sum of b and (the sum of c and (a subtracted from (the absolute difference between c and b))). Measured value 1.03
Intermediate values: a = 0.97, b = 0.97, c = 1.00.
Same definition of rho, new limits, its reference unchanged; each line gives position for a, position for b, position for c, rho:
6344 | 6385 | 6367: 1.21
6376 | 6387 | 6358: 0.96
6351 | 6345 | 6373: 0.95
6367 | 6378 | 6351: 0.91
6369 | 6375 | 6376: 1.02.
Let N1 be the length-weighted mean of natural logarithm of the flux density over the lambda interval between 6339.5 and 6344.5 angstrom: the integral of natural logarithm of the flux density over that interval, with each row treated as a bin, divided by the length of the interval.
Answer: 3.19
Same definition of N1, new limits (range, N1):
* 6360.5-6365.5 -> 3.24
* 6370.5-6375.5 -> 3.15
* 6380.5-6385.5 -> 3.15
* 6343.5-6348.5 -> 3.14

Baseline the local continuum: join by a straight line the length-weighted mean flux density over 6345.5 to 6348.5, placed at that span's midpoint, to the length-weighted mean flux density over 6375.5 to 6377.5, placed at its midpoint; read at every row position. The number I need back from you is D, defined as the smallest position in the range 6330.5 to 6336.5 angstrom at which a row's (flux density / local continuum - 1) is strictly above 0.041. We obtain 6333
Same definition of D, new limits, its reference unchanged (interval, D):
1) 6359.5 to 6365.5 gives 6362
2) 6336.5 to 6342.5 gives 6337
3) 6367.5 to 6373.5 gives 6368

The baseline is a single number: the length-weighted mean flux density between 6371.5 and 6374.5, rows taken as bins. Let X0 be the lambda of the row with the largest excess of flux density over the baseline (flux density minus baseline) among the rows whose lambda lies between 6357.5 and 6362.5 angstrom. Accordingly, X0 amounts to 6362 angstrom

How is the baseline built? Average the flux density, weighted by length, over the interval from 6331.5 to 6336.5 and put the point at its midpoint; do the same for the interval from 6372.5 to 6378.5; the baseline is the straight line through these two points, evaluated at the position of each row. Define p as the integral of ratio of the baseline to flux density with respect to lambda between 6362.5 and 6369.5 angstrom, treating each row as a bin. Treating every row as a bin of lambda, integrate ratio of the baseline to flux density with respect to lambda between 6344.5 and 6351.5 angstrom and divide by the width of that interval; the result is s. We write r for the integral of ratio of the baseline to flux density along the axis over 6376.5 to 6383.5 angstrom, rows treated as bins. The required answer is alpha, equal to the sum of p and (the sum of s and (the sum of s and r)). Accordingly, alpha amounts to 15.55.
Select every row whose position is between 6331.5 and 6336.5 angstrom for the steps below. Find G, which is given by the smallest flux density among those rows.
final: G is 23.1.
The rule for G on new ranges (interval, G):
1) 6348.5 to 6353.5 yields 23.4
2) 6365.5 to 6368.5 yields 25.3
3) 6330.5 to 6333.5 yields 23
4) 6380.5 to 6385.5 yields 23.2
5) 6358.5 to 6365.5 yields 23.8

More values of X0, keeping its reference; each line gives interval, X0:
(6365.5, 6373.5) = 6366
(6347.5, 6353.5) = 6351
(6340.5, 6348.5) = 6341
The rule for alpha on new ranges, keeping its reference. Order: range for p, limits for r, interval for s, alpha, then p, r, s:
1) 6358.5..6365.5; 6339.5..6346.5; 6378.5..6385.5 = 15.58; 6.6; 6.89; 1.02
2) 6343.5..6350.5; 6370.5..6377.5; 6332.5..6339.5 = 16.15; 7.1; 7.08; 0.98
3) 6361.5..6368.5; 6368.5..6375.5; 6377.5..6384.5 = 15.55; 6.4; 7.10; 1.02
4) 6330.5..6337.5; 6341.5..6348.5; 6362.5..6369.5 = 15.86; 7.0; 7.03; 0.92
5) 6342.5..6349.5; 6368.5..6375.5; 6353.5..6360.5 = 16.19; 7.1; 7.10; 1.01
